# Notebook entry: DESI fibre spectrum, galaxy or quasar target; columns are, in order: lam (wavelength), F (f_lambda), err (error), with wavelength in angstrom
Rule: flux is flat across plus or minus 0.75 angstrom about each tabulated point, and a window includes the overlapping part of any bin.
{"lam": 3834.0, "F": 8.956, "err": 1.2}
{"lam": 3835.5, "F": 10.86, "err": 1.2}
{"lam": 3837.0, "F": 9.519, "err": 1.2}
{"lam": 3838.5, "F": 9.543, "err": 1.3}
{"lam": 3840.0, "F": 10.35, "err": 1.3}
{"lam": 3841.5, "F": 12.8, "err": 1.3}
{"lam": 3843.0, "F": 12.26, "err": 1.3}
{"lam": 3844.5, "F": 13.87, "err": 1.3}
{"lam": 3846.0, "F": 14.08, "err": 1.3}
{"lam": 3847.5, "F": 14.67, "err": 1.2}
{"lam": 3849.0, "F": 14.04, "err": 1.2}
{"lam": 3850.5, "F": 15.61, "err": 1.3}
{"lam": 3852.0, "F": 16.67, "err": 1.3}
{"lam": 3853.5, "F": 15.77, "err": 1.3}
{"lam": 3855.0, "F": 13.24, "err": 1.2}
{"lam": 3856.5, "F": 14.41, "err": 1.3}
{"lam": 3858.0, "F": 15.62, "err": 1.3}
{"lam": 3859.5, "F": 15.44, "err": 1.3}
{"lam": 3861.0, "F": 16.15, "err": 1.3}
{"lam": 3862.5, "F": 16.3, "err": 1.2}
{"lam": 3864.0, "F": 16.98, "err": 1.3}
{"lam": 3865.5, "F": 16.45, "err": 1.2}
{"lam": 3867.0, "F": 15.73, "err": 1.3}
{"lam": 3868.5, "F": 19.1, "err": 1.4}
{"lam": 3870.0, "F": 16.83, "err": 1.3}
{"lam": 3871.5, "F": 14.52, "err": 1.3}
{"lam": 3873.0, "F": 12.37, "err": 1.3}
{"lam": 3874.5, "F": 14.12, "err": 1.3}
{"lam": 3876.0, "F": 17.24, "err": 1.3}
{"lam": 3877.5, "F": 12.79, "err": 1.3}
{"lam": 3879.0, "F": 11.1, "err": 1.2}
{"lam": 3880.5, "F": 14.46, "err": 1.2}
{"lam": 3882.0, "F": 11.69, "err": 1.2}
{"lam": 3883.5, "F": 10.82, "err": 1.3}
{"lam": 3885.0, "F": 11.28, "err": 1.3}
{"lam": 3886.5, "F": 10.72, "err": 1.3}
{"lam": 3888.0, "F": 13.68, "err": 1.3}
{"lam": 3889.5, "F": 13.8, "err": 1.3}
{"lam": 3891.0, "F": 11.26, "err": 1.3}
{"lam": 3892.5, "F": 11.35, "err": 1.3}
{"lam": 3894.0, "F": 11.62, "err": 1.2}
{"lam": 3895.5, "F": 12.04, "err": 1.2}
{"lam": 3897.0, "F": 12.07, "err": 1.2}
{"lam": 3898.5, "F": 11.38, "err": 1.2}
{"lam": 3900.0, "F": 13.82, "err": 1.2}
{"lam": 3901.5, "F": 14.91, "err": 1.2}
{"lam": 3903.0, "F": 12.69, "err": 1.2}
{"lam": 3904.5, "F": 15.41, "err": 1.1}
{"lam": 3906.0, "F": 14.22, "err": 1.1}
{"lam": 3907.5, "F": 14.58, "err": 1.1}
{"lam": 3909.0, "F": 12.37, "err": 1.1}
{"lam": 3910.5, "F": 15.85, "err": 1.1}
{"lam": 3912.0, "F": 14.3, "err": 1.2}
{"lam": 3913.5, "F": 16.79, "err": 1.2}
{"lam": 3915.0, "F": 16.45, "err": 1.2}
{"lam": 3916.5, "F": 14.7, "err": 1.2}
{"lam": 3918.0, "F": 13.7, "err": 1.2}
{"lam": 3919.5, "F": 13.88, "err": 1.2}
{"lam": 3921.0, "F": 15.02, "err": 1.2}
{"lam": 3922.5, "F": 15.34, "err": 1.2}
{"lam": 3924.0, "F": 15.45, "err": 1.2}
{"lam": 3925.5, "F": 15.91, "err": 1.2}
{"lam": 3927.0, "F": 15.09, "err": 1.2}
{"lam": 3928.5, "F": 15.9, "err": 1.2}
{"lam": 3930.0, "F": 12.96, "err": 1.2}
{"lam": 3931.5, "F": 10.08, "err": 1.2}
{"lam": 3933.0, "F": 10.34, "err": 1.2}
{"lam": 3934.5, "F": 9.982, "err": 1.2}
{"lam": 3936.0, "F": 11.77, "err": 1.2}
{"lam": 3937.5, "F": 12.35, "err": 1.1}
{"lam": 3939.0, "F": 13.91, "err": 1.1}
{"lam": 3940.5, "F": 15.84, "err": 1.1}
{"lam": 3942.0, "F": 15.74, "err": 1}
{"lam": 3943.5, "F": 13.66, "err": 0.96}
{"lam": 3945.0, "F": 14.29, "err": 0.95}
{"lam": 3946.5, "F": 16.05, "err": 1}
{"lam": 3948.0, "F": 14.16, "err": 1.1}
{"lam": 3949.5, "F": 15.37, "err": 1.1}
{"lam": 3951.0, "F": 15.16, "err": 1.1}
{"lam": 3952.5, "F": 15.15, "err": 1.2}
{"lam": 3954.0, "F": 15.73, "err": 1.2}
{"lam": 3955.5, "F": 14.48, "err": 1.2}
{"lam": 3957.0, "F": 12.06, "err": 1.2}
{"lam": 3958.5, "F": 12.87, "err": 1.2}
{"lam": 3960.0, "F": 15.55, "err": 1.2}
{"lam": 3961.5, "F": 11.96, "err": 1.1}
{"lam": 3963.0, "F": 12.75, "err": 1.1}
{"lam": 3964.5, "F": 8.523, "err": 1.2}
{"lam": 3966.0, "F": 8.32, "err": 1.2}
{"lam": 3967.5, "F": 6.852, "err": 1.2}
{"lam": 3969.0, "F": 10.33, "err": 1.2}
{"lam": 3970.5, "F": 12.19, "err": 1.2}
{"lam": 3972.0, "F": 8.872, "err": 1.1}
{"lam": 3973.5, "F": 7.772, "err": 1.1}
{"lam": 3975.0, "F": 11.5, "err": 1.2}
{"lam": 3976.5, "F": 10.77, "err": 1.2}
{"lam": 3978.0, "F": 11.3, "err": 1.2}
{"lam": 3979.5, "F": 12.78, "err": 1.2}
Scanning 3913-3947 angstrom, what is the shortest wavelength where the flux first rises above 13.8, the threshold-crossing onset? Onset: 3913.5 angstrom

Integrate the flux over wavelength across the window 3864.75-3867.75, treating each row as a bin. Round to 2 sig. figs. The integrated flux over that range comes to 48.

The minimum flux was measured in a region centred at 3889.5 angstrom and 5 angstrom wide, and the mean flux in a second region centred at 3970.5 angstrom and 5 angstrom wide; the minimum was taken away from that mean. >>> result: -1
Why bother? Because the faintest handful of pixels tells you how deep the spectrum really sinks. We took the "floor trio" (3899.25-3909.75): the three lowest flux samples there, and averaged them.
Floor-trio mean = 13.0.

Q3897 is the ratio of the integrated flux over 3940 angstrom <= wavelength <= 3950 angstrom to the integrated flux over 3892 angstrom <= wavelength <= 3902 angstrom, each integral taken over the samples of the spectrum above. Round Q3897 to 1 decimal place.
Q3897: 1.2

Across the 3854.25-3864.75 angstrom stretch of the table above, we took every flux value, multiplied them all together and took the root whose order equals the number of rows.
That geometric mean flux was 15.4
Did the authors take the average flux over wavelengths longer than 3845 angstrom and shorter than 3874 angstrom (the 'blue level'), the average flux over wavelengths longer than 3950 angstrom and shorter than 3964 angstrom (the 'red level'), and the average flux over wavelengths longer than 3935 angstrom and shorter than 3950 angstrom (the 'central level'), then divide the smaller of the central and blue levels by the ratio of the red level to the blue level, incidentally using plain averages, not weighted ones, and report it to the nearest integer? 16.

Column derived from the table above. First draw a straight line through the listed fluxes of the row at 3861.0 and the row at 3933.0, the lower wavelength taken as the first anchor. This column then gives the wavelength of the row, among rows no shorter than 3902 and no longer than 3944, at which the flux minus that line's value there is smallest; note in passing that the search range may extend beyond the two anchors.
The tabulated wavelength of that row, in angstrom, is 3931.5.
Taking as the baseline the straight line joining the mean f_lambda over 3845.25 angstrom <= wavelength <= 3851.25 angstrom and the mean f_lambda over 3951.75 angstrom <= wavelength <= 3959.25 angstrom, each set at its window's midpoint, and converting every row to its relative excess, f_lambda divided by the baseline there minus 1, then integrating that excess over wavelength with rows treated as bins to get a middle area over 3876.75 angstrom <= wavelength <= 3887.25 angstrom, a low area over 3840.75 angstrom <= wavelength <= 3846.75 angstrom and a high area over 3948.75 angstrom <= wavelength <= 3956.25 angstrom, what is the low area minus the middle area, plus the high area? 1.9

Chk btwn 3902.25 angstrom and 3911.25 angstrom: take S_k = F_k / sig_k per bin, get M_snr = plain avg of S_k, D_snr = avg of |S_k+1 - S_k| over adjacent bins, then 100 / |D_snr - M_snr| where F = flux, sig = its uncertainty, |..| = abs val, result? 9.3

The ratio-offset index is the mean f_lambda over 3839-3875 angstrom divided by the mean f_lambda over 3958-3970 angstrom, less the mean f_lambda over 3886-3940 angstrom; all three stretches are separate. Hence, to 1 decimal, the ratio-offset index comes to -12.1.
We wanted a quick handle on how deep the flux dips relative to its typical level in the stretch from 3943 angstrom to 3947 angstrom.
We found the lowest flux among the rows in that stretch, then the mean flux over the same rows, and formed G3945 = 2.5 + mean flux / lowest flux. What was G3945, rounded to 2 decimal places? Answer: 3.57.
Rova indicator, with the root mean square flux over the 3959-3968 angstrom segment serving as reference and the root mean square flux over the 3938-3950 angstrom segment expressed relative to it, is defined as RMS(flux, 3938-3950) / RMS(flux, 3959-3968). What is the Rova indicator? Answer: 1.35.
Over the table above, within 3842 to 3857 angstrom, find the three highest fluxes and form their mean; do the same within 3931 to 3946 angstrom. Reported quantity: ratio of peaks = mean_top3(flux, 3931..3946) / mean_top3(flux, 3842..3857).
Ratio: 0.95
